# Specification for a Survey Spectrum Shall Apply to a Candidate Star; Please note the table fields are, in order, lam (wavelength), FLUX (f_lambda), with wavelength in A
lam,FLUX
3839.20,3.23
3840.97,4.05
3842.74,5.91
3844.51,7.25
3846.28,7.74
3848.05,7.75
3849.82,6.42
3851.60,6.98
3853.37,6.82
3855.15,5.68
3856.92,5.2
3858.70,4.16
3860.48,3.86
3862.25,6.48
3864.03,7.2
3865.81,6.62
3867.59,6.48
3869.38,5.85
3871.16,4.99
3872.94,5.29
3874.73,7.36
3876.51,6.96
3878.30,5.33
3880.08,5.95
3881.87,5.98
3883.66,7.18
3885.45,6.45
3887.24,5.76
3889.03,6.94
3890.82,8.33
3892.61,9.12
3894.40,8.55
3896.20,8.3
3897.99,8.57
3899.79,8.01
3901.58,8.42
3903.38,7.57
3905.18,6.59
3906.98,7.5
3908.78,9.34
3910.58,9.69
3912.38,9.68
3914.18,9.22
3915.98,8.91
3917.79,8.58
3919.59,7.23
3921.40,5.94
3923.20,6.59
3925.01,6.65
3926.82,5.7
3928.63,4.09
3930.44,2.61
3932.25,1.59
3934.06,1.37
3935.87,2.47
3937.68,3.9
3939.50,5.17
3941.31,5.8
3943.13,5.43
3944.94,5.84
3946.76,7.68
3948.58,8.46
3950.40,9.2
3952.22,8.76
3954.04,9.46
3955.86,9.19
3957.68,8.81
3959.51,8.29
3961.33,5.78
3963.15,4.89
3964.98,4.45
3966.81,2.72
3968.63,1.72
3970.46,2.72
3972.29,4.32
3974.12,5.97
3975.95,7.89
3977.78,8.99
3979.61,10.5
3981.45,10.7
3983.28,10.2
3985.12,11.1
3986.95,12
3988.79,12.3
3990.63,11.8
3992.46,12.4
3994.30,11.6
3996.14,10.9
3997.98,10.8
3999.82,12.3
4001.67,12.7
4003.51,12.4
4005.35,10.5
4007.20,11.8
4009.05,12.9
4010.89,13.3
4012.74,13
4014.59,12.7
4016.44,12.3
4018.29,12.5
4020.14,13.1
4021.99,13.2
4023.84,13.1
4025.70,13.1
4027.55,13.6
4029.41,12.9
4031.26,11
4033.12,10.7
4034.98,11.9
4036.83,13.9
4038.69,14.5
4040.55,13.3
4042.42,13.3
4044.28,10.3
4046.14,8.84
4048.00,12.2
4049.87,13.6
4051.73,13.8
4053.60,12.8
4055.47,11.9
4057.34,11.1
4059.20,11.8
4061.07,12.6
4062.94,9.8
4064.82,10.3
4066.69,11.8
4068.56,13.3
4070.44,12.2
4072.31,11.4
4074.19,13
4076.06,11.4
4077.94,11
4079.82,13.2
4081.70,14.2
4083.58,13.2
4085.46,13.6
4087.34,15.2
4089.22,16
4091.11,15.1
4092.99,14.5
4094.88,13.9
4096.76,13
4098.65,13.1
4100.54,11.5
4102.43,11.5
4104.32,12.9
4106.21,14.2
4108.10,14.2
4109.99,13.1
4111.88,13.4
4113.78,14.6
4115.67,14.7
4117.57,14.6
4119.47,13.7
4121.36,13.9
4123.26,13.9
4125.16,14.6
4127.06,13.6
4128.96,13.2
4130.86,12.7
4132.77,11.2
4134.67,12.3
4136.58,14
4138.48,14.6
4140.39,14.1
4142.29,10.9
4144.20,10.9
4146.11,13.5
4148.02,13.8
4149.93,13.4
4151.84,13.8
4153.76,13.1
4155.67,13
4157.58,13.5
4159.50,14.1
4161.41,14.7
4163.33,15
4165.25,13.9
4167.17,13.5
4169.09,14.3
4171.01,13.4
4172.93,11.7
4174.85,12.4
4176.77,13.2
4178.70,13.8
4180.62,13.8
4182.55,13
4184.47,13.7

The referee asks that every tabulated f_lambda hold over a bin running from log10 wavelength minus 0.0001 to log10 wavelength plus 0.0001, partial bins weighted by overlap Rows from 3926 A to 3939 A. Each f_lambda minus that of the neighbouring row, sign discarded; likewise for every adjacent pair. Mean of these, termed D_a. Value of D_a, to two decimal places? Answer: 1.14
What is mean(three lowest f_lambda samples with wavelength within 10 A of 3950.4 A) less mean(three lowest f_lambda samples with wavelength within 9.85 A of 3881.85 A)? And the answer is 0.2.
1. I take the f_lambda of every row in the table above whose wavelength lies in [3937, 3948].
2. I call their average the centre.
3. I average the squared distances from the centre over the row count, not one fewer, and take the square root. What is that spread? 1.1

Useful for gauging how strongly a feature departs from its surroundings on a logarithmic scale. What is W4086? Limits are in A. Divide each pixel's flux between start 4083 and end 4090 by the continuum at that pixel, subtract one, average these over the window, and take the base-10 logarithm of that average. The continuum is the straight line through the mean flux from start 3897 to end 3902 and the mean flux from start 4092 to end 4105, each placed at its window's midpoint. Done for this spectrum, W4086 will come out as -0.83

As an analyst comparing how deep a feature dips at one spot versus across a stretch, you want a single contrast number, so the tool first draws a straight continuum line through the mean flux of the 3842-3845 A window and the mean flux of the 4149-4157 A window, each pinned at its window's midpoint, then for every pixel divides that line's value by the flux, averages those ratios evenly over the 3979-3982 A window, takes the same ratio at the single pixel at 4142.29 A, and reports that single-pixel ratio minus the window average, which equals 0.30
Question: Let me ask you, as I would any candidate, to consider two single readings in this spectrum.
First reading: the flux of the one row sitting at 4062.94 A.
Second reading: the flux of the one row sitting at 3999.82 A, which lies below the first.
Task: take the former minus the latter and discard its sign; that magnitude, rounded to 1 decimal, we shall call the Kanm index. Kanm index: 2.5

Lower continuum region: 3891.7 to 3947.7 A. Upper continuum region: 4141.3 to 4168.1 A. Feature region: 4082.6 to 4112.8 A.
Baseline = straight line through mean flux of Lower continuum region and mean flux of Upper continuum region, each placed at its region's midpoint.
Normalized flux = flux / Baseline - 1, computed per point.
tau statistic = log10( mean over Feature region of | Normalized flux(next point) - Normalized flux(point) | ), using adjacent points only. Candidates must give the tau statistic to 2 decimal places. -1.18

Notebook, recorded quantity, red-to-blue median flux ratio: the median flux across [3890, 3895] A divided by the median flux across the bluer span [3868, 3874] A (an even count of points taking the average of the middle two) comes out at 1.6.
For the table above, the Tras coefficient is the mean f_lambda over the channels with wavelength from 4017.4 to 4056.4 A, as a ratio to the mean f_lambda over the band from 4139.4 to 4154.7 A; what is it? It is 1.0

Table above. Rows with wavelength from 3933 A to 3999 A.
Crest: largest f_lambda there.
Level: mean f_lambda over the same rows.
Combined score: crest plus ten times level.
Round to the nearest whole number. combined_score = 88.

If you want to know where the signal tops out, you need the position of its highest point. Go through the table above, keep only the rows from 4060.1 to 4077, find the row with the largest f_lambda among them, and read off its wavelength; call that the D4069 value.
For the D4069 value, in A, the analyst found 4068.56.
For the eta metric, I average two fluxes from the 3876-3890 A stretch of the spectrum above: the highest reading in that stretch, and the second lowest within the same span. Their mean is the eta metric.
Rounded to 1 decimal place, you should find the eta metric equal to 6.5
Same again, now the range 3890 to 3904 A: 8.6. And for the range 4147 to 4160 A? 13.6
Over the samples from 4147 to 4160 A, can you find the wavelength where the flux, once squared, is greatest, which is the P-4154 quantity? 4159.50 A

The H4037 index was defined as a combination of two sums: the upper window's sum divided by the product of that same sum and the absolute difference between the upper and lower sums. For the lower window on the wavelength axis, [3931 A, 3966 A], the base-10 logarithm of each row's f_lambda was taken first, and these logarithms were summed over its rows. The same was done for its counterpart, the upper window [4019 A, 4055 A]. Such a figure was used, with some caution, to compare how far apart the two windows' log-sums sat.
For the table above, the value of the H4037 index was 0.14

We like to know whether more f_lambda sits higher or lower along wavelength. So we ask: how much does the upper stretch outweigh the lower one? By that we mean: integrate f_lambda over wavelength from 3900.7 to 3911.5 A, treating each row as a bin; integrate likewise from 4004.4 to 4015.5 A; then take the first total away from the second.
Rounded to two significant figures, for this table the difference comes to 49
